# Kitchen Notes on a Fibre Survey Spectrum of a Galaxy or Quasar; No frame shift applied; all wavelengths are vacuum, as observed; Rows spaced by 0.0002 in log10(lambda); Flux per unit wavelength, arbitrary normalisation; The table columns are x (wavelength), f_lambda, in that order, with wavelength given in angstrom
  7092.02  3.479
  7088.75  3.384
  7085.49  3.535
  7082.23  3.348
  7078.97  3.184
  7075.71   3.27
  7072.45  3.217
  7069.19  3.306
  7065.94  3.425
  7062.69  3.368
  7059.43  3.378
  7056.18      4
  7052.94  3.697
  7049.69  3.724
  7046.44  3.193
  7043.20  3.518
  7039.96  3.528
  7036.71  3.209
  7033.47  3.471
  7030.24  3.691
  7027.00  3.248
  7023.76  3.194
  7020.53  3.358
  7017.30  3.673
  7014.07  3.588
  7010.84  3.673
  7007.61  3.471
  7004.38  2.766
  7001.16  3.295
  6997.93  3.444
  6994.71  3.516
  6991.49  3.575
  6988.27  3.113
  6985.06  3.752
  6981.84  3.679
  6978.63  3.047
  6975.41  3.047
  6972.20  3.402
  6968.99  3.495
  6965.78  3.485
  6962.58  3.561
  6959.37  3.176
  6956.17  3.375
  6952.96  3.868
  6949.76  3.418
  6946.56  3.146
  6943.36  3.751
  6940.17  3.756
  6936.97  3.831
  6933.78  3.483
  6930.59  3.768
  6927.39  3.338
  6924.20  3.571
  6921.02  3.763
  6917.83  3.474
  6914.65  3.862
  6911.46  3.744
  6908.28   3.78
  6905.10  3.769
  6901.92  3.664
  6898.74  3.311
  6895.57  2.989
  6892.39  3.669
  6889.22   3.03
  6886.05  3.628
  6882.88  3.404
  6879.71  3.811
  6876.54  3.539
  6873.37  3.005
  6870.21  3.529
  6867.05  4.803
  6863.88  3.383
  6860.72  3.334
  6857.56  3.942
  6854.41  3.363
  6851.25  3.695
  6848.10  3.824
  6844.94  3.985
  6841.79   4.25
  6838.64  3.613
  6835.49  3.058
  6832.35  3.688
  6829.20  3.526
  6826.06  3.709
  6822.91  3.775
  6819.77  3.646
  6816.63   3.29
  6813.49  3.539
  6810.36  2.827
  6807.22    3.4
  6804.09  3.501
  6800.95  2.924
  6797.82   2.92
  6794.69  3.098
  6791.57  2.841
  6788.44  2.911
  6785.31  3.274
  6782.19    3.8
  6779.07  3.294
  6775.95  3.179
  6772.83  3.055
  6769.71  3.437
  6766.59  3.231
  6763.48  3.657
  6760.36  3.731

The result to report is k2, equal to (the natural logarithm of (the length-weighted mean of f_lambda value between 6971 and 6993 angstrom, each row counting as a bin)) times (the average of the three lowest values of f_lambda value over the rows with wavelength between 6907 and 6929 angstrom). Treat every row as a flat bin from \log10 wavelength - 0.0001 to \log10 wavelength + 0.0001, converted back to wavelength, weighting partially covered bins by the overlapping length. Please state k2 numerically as 4.21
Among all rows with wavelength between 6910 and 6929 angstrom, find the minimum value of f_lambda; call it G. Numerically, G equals 3.338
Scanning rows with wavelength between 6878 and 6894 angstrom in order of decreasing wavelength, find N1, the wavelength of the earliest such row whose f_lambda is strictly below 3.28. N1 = 6889.22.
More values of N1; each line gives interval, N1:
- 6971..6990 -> 6988.27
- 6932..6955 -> 6946.56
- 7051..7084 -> 7078.97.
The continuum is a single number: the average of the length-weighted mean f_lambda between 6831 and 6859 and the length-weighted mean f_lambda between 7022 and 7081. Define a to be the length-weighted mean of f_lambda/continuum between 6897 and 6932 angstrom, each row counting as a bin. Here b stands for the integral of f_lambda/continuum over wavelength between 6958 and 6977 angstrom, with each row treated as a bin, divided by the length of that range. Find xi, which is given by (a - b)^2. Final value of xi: 0.006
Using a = 1.02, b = 0.94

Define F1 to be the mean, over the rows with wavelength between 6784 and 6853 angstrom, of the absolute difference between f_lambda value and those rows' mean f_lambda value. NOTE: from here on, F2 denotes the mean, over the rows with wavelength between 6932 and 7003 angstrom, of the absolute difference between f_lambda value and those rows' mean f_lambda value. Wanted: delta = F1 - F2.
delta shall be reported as 0.14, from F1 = 0.33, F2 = 0.198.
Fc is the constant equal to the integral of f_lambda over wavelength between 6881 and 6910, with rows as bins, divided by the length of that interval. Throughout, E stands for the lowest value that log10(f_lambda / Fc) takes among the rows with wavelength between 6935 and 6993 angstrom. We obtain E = -0.057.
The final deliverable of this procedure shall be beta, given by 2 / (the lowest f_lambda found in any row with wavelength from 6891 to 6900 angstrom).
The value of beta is 0.67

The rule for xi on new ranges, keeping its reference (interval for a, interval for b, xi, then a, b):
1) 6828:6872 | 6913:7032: 0.004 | 1.04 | 0.97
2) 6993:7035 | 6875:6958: 0.002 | 0.96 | 1.00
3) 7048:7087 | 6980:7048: 0.000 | 0.97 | 0.96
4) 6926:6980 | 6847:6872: 0.005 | 0.97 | 1.04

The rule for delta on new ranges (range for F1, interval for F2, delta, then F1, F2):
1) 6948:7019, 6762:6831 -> -0.06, 0.20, 0.262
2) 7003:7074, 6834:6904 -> -0.12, 0.20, 0.315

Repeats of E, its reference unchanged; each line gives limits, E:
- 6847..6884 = -0.063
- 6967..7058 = -0.099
